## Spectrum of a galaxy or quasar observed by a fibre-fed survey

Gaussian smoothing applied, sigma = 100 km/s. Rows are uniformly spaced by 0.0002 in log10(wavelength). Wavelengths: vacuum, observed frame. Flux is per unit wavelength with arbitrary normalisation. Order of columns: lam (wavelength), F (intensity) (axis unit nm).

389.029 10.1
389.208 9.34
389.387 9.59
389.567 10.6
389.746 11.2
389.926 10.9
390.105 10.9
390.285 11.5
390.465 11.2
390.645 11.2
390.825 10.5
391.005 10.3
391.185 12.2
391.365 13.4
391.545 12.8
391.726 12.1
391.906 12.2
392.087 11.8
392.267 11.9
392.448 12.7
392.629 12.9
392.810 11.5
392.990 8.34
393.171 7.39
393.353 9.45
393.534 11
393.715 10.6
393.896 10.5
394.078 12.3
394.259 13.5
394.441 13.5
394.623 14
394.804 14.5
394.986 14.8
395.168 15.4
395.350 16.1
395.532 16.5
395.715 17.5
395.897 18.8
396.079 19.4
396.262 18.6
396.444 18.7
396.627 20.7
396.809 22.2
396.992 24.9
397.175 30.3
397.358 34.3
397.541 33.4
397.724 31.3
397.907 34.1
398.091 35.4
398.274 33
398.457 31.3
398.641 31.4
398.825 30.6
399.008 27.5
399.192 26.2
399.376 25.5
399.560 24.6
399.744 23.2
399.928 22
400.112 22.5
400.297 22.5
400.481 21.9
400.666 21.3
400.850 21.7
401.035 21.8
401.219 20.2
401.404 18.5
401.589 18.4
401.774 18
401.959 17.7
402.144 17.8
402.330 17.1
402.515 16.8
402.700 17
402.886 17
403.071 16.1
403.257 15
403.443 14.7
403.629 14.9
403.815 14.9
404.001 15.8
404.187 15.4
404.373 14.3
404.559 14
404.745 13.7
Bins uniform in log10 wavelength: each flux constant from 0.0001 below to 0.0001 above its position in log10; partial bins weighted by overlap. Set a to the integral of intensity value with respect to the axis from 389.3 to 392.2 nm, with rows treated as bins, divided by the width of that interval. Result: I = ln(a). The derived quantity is 2.4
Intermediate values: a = 11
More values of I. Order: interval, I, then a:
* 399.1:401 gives 3.1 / 23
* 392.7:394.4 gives 2.4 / 11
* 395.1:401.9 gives 3.2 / 24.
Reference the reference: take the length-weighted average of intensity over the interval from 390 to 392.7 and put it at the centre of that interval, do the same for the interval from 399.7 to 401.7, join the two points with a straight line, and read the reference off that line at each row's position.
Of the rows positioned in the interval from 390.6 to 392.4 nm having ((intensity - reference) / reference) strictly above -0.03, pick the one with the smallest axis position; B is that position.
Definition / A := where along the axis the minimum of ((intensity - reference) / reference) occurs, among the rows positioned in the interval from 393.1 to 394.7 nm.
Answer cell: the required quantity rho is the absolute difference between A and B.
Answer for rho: 2.53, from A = 393.171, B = 390.645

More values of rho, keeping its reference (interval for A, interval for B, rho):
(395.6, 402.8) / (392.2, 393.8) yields 10.07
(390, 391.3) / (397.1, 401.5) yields 6.17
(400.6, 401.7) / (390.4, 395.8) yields 11.12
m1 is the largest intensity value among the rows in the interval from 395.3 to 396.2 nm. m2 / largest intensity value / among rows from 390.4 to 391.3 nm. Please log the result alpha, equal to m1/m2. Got 1.6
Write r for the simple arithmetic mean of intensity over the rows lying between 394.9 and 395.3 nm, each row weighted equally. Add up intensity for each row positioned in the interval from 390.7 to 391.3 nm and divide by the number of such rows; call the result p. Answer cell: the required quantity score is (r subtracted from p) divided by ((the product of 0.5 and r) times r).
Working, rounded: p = 11.0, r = 15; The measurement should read -0.04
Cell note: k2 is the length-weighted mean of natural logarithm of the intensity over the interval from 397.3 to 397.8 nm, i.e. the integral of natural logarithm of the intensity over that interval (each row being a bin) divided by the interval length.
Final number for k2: 3.50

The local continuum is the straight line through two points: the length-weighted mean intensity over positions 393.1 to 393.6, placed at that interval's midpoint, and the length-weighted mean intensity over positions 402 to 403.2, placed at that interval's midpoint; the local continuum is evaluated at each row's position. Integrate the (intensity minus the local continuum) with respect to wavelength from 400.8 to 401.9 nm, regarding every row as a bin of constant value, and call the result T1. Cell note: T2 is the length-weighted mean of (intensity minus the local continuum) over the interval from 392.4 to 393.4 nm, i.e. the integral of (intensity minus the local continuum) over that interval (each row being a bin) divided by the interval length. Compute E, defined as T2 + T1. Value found 6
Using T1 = 4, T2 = 1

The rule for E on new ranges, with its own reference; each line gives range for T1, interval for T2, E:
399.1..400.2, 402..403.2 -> 10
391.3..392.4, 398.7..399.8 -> 17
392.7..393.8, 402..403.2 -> 1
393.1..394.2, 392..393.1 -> 4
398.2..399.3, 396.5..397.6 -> 33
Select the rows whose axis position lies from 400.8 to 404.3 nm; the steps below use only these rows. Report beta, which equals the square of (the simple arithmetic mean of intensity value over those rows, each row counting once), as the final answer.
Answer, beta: 299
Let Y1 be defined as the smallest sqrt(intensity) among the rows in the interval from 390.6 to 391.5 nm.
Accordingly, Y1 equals 3.2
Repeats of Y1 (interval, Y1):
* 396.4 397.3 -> 4.3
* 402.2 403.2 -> 4.0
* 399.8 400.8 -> 4.6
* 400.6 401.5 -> 4.3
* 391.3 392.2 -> 3.4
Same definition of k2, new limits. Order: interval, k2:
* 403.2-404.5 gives 2.71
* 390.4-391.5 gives 2.44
